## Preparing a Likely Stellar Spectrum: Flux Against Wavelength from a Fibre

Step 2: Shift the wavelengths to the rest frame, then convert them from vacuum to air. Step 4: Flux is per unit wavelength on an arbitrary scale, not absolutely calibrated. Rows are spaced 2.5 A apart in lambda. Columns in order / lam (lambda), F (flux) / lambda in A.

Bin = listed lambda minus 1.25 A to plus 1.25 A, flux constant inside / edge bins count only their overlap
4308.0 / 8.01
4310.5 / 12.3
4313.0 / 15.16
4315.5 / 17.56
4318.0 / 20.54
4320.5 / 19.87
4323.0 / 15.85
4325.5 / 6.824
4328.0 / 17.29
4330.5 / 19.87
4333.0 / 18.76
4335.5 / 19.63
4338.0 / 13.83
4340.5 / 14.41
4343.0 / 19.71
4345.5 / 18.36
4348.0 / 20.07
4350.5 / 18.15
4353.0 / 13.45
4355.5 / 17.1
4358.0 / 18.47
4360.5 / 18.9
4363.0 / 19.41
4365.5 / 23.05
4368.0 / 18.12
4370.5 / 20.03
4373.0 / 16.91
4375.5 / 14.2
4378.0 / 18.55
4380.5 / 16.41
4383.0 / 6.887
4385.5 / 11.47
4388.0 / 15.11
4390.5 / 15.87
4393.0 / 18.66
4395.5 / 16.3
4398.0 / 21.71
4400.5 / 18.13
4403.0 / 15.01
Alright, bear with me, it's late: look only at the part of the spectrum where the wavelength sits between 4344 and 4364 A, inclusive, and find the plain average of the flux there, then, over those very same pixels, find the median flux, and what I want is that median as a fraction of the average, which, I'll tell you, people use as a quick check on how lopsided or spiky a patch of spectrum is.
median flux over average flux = 1.02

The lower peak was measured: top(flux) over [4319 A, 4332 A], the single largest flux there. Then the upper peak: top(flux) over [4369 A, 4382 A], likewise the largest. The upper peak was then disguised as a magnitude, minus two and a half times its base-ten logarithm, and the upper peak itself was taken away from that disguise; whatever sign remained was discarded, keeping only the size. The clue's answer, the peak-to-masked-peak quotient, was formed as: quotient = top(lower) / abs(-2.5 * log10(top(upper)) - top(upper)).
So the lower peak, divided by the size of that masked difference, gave 0.85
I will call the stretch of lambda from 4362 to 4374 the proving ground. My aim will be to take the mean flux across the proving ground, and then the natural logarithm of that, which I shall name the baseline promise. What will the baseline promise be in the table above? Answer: 2.97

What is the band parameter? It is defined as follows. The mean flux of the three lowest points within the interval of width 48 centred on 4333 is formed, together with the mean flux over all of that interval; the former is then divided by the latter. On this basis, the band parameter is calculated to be 0.65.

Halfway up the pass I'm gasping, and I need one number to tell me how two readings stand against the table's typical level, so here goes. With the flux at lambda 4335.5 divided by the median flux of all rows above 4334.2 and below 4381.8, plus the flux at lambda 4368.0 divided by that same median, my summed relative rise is 2.06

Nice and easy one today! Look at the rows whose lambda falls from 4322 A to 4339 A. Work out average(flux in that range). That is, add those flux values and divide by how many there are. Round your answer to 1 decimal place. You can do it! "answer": 16.0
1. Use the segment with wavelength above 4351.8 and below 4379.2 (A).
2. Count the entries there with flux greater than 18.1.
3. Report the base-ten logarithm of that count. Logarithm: 0.85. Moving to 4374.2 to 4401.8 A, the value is 0.60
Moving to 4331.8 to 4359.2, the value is 0.85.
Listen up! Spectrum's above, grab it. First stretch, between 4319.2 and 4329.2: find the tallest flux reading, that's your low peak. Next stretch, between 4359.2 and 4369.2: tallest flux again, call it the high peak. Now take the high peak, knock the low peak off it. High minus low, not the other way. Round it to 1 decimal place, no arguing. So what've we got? 3.2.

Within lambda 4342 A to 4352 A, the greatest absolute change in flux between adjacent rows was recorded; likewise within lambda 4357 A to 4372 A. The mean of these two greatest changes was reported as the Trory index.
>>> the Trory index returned 3.4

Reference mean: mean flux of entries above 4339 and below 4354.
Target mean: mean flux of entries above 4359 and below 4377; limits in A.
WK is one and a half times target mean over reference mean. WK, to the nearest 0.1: 1.6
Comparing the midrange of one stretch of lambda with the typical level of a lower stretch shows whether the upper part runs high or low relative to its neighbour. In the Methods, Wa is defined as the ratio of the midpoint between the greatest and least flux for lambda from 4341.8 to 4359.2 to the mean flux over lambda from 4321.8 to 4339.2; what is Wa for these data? 1.05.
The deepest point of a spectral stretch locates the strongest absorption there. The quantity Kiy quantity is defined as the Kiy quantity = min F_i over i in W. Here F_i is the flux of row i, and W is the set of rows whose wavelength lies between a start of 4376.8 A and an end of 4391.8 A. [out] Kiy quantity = 6.887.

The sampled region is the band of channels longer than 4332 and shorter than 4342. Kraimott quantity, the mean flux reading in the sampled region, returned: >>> 16.7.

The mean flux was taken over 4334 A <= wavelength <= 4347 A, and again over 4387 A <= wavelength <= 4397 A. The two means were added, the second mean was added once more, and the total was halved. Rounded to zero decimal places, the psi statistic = 25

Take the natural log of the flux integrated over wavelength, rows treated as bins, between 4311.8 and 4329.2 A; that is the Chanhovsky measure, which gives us 5.64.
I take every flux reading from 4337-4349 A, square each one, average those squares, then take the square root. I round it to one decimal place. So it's 17.5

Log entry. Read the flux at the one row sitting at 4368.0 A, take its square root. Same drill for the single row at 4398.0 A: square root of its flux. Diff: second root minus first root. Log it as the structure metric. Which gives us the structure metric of 0.40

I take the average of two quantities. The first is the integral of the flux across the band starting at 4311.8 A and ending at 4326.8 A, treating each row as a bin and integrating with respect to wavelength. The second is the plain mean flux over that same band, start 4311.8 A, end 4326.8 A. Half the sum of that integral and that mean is 128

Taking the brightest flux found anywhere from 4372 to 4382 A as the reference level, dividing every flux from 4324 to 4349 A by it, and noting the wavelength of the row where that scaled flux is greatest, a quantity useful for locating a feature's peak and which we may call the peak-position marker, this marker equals 4348.0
